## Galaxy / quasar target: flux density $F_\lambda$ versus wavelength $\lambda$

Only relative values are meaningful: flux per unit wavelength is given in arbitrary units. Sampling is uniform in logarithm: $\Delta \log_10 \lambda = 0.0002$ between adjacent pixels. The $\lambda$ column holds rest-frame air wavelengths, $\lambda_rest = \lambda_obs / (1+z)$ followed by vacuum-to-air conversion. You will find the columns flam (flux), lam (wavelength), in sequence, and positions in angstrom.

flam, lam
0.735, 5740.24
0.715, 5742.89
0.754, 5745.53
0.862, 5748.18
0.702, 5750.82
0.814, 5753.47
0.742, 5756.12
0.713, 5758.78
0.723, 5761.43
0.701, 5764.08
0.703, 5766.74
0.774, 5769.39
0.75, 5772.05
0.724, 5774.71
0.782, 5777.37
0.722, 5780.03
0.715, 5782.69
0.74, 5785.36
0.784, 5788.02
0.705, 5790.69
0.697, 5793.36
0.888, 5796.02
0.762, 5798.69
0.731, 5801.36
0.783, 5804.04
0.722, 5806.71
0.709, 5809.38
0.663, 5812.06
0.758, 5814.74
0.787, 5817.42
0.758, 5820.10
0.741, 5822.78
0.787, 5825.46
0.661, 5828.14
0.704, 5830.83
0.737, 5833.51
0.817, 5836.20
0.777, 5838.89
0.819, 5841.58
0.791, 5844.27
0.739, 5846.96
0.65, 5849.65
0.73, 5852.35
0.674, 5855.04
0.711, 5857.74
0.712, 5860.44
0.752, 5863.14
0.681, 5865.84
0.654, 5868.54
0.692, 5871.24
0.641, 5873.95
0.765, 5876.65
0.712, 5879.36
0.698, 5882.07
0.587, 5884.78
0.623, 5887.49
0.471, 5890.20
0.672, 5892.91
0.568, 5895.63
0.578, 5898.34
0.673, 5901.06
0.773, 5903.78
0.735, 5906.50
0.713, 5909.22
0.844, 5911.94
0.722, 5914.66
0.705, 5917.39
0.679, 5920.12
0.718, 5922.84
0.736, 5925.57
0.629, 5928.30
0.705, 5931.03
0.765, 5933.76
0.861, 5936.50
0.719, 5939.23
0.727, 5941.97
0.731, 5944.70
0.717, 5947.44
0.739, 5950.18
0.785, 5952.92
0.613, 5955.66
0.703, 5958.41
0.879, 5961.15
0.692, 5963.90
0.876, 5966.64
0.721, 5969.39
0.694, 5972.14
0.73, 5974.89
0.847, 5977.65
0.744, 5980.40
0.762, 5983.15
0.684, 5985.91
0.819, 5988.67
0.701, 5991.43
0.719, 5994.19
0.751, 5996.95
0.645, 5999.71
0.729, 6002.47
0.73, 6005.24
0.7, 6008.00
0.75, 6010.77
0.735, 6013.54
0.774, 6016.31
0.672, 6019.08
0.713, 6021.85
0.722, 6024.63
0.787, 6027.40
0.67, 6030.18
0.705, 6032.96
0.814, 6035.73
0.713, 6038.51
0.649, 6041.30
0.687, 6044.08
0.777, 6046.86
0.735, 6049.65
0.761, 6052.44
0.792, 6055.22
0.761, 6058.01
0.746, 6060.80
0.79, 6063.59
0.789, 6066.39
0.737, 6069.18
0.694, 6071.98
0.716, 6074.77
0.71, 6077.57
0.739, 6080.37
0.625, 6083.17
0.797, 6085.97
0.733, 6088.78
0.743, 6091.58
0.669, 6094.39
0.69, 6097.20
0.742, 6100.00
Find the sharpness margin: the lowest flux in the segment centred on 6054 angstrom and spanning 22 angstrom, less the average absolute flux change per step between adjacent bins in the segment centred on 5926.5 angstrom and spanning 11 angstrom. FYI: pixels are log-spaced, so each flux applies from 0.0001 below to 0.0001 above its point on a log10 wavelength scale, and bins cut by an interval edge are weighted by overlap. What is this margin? 0.620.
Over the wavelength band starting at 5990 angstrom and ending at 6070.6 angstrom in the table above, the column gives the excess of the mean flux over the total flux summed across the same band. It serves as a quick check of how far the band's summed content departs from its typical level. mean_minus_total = -21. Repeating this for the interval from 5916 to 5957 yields -10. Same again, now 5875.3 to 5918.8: -10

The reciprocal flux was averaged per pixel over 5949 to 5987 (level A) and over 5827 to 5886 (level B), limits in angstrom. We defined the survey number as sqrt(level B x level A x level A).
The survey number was 1.60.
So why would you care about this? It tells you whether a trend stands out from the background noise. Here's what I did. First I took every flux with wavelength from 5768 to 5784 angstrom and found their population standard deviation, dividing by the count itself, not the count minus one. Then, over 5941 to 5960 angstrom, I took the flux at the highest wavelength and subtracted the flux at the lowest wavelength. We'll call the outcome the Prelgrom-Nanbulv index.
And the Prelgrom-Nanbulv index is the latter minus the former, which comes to -0.050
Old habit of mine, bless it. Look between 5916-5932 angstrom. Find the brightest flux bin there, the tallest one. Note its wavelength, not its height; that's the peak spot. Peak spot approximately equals 5925.57 angstrom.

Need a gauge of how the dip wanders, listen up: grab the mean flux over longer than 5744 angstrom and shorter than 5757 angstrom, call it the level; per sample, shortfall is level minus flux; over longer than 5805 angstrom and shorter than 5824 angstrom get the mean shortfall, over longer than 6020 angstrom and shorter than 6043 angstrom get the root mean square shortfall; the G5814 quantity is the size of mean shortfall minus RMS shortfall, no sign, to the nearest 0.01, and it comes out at 0.03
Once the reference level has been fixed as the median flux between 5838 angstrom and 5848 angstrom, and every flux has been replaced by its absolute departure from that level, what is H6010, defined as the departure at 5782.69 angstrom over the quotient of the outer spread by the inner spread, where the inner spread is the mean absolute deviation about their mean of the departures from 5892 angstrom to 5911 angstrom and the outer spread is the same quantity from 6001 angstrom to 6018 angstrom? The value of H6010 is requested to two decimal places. 0.23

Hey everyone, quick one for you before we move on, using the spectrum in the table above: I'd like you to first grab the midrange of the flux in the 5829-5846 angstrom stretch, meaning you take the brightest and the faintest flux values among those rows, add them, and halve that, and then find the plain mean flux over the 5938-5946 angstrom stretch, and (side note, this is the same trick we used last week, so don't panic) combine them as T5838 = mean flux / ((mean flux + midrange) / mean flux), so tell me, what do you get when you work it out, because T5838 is 0.354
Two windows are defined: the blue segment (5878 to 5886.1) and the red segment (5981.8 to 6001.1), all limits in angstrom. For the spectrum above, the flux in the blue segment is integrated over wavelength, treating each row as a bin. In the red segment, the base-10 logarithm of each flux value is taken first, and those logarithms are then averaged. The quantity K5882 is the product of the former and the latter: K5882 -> -0.8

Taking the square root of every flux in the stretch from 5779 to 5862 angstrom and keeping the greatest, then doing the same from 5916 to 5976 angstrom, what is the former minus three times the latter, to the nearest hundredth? -1.87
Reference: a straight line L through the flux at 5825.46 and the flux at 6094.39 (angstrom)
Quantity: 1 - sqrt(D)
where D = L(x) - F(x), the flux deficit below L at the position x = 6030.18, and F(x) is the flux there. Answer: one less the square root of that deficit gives 0.835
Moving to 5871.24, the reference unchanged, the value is 0.726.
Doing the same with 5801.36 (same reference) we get 0.742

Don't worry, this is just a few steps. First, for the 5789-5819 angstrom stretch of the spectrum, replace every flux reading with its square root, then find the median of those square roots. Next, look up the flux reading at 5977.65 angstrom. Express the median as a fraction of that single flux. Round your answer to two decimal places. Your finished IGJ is 1.01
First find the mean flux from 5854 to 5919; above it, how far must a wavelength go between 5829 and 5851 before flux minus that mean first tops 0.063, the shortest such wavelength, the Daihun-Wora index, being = 5836.20 angstrom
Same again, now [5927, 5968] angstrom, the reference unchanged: 5933.76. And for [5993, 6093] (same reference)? 5996.95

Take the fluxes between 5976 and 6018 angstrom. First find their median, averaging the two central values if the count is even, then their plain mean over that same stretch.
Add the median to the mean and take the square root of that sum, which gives 1.21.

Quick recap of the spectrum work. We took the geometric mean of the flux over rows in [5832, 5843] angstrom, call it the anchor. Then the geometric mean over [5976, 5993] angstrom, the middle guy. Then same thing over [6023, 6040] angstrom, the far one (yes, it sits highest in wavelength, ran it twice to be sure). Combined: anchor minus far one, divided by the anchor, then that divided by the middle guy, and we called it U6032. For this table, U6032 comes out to 0.09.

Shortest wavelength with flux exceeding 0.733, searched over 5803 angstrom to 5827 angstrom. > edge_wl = 5804.04 angstrom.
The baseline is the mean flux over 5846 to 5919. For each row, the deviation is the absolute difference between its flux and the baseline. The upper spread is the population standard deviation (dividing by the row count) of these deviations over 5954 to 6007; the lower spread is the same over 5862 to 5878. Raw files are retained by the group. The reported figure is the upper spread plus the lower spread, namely 0.088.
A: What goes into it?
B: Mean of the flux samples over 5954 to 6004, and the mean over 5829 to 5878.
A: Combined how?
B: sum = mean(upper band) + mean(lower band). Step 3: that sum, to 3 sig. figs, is 1.46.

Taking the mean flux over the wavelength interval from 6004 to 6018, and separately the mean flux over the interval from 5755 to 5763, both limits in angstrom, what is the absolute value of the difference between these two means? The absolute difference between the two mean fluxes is 0.012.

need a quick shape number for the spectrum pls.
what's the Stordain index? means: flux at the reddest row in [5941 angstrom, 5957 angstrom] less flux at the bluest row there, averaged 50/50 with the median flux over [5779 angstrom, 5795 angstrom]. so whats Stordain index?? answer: 0.30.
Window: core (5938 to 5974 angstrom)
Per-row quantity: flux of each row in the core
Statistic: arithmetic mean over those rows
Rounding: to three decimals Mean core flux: 0.738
